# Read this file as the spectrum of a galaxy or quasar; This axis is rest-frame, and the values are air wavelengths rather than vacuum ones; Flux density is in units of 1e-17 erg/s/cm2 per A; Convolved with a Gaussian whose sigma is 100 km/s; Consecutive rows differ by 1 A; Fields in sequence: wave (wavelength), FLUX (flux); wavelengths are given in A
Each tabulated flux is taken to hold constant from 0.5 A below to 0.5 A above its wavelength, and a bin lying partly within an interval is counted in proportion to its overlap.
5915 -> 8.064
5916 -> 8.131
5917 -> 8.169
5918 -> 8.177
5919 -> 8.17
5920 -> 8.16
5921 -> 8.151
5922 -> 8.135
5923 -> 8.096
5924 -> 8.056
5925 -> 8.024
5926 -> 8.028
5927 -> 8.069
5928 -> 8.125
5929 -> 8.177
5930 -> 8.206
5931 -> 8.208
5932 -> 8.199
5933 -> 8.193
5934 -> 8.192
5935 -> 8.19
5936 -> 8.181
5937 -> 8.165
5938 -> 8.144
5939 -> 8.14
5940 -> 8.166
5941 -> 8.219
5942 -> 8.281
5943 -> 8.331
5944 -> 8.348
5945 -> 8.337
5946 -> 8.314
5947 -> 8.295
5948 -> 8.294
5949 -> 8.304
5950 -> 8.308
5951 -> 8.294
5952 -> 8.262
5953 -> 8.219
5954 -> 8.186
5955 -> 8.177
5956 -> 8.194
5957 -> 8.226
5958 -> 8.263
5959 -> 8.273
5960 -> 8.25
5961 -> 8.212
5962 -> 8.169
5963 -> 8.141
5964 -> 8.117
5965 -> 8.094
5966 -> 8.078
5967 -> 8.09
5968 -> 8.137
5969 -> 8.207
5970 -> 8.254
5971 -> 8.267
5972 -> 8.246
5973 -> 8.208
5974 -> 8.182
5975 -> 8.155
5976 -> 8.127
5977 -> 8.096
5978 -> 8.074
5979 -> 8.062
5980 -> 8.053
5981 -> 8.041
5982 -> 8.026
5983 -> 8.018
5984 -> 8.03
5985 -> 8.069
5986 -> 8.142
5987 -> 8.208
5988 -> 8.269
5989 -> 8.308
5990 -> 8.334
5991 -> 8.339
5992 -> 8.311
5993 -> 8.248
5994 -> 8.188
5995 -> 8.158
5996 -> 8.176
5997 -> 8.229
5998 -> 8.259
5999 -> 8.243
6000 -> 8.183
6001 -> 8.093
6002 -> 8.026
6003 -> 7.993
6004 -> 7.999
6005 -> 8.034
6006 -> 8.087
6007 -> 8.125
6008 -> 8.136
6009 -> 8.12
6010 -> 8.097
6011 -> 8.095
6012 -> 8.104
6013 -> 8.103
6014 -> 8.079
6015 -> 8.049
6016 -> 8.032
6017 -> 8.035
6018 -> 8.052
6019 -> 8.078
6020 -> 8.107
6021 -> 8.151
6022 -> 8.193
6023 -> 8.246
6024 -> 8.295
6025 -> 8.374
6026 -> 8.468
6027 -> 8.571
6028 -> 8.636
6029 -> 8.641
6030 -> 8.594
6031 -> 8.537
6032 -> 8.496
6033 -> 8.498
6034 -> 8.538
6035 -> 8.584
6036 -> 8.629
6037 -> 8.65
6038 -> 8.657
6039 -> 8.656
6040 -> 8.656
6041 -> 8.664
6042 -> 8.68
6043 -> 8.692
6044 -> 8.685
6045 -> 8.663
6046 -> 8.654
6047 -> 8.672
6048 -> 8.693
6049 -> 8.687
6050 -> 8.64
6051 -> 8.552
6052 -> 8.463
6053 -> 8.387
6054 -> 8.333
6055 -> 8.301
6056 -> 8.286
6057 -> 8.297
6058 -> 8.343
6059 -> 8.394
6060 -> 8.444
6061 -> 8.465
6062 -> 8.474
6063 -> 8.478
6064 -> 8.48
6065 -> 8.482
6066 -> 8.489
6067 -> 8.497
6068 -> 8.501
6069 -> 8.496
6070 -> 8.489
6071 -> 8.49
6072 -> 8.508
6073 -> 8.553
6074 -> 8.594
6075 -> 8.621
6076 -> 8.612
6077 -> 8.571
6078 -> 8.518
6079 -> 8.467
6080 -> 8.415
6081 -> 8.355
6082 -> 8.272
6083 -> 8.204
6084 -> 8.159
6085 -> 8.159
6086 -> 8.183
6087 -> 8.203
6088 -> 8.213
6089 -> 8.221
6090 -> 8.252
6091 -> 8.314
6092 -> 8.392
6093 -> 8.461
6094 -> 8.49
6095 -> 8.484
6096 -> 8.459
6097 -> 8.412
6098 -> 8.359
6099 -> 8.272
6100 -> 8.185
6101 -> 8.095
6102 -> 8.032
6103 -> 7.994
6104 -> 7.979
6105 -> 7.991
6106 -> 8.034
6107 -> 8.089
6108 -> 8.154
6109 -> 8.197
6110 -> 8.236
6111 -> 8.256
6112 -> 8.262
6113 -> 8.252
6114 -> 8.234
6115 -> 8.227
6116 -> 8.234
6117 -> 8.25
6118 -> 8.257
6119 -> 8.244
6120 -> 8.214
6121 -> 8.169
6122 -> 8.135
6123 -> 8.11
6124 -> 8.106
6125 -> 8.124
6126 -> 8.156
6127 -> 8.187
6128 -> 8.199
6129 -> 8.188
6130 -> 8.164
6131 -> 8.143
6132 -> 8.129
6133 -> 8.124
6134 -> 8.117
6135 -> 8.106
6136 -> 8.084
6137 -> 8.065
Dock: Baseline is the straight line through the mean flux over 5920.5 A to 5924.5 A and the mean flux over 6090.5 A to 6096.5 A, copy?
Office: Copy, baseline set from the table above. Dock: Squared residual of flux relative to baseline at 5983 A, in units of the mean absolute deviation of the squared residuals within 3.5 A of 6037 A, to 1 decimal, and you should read 2.3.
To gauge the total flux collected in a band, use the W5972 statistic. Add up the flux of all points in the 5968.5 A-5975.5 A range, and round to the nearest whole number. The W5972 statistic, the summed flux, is 58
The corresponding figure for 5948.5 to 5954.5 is 50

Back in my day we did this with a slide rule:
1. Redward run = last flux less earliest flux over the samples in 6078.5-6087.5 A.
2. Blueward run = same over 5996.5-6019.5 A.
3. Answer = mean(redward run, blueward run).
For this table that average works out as -0.21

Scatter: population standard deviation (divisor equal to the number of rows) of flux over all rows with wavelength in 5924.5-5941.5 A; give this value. 0.06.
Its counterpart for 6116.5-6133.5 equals 0.05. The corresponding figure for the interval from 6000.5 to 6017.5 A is 0.04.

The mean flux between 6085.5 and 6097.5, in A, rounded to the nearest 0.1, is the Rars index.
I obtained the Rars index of 8.3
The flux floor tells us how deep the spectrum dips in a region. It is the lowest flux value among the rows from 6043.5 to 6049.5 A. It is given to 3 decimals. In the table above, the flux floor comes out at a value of 8.654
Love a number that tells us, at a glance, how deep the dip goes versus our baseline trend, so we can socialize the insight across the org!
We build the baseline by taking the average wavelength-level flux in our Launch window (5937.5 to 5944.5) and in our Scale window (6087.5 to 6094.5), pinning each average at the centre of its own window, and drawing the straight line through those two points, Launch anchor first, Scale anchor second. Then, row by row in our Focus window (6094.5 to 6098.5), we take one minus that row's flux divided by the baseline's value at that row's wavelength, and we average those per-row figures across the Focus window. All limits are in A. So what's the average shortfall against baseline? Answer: -0.011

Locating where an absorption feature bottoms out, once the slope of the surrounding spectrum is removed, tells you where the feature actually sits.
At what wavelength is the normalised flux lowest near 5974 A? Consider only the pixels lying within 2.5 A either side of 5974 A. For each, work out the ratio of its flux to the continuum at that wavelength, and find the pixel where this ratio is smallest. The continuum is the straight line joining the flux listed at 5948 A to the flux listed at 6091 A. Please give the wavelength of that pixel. 5976 A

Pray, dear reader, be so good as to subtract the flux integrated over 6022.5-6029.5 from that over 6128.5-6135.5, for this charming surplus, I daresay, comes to -2.3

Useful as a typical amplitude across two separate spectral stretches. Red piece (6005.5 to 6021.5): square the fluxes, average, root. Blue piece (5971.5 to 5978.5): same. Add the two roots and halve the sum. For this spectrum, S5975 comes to 8.12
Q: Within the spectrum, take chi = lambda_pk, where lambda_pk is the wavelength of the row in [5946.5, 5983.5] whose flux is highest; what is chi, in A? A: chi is 5950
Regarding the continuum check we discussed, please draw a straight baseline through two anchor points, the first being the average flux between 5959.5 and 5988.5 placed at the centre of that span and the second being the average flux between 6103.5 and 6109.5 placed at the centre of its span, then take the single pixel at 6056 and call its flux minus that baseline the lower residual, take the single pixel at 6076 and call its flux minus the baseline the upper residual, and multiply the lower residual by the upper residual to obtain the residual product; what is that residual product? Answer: 0.10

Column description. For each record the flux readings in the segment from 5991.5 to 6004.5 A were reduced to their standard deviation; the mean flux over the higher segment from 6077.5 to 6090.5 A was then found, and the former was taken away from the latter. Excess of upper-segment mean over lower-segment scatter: 8.2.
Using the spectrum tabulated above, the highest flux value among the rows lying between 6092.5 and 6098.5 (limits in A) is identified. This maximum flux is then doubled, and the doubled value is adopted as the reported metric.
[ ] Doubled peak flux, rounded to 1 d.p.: 17.0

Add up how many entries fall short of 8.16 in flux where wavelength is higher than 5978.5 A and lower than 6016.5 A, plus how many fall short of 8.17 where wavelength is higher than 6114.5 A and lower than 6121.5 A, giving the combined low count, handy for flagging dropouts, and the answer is 26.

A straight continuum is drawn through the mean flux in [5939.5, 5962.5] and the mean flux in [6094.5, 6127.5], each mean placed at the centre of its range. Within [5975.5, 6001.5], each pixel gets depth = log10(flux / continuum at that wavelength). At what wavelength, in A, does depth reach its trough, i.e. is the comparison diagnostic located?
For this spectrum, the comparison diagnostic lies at 5983 A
